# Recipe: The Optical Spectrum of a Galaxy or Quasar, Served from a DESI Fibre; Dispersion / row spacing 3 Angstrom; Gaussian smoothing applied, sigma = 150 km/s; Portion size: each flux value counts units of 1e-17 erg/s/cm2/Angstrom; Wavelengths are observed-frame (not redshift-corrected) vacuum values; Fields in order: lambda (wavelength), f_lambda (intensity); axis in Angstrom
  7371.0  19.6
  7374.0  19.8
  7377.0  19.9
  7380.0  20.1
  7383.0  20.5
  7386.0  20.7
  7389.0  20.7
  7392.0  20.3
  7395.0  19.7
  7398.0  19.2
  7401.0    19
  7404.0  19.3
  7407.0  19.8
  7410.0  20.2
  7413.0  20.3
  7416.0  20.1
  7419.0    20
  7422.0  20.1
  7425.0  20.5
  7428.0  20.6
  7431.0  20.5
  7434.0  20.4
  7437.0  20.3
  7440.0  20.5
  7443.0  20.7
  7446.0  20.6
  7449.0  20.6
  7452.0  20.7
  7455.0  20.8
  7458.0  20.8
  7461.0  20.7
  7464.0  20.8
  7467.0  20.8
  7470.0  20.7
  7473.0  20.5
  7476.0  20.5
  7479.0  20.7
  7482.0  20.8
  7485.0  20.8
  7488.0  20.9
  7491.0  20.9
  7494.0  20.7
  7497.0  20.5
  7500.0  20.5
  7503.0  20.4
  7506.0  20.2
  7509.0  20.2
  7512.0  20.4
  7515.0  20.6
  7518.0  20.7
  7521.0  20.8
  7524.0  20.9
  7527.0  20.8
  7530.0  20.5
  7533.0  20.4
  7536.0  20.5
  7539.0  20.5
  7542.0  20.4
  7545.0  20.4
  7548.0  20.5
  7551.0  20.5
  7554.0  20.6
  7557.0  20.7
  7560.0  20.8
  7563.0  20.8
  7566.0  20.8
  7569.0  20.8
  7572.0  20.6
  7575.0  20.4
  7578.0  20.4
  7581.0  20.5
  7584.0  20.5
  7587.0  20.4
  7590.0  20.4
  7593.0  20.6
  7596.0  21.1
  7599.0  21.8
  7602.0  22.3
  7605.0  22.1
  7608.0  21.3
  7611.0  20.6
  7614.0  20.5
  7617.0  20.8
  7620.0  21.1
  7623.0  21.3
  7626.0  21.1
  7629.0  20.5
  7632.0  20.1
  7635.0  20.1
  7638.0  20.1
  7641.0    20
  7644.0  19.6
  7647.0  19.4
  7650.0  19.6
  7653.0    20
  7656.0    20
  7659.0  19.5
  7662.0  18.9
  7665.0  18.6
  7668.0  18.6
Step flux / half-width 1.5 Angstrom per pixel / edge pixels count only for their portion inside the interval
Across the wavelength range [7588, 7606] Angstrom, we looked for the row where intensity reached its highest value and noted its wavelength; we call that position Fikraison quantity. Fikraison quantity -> 7602.0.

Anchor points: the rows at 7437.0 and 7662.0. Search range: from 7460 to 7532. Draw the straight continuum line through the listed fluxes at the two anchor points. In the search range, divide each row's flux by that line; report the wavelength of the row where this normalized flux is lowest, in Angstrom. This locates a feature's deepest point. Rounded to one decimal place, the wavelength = 7506.0 Angstrom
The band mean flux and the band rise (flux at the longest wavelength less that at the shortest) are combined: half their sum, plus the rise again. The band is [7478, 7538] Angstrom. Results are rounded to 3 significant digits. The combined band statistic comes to 10.0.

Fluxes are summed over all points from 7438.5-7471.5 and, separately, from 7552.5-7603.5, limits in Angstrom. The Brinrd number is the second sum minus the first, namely 126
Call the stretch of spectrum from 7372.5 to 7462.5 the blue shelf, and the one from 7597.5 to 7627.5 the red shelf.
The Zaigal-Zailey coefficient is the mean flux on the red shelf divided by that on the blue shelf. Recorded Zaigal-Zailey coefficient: 1.05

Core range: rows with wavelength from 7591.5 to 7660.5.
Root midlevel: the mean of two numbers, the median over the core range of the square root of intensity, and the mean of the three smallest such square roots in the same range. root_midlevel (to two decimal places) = 4.47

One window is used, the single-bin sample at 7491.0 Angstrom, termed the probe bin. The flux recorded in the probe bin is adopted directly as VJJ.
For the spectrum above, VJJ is 20.9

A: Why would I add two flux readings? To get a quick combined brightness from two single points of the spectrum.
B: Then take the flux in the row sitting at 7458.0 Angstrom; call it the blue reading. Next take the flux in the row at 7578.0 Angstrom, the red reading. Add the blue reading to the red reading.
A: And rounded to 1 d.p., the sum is 41.2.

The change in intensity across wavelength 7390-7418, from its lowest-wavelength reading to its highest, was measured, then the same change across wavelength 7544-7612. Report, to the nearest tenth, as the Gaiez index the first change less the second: -0.4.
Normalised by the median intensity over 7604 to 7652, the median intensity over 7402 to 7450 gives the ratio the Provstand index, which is 0.99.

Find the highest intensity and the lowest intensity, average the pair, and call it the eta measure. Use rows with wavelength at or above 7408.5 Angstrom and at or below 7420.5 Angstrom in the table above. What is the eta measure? 20.15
